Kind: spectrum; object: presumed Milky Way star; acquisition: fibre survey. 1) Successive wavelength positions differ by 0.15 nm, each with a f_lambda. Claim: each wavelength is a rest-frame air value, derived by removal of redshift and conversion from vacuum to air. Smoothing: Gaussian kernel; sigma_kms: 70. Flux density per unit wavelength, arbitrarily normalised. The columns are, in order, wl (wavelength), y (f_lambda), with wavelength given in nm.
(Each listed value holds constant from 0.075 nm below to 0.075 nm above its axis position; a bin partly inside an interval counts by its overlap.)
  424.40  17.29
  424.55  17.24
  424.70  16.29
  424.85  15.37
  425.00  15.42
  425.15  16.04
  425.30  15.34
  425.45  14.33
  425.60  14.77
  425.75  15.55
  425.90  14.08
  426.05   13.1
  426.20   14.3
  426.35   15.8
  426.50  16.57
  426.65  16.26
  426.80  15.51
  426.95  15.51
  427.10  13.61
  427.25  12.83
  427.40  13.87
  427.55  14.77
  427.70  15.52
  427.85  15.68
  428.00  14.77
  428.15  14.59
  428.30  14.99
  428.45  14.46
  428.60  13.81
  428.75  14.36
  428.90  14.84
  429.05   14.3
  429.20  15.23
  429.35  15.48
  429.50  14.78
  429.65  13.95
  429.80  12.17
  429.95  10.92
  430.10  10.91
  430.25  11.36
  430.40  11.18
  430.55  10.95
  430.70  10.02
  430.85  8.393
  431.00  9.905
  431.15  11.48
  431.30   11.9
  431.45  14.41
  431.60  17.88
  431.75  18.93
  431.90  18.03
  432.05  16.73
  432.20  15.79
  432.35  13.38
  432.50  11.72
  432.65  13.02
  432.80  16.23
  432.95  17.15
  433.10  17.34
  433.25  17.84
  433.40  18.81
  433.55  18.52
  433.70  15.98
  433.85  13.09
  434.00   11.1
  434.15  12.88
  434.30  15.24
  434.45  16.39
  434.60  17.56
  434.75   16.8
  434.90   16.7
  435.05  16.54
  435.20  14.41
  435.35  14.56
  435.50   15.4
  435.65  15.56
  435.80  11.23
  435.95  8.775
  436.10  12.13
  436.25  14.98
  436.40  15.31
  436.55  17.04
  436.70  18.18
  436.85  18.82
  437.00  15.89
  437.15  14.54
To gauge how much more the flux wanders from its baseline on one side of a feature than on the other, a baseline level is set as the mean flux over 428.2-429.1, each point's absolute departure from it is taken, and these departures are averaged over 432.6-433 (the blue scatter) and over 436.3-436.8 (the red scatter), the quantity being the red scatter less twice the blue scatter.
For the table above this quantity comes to -1.5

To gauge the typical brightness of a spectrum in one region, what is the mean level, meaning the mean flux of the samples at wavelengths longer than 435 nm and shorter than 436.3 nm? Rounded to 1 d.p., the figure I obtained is 13.7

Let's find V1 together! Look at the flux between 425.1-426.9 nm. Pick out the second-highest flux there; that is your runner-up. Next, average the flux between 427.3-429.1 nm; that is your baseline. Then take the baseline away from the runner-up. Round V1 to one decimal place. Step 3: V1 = 1.6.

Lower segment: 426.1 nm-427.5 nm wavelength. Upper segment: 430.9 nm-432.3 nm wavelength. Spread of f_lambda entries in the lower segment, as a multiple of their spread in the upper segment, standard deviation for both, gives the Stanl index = 0.40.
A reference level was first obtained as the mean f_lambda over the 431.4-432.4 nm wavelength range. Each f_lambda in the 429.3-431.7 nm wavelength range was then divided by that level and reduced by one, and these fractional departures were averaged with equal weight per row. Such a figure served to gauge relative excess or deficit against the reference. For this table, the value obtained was -0.26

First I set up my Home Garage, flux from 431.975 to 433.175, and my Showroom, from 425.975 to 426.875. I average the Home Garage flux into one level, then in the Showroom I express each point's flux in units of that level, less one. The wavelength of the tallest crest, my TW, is 426.50 nm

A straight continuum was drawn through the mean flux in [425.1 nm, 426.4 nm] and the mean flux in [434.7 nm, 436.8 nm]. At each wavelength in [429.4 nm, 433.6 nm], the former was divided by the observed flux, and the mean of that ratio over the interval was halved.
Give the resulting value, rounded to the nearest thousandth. 0.556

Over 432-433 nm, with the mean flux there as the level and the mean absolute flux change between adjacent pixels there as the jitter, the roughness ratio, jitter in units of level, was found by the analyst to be 0.12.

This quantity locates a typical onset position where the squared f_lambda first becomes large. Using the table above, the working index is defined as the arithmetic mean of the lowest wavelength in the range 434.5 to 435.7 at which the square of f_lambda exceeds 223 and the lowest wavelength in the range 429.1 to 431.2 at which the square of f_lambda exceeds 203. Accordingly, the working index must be 431.90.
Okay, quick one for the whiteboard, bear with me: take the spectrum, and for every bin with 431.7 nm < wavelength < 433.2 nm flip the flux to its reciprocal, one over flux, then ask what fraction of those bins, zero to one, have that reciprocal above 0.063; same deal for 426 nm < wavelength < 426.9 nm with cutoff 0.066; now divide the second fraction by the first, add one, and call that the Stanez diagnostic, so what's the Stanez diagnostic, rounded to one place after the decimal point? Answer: 1.8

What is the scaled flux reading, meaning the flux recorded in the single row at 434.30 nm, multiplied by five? 76.2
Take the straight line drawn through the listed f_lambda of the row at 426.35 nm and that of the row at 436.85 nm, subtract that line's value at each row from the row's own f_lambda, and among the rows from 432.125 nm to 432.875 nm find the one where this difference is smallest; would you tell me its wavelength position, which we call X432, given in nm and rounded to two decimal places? 432.50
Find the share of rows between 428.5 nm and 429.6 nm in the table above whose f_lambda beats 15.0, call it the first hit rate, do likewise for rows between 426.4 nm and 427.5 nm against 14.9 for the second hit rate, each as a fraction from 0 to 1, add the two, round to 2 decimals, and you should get 0.86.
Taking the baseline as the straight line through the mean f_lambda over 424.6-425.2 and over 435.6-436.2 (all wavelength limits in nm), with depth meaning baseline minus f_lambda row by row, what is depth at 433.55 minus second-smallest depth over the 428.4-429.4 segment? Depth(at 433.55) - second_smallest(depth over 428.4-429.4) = -5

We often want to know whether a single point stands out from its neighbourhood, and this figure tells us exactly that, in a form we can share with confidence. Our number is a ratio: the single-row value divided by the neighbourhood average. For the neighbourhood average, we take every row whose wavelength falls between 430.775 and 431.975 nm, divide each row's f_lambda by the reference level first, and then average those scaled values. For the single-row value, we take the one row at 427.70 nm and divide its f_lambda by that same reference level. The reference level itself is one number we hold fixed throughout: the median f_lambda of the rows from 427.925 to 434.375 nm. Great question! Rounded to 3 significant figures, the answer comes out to 1.12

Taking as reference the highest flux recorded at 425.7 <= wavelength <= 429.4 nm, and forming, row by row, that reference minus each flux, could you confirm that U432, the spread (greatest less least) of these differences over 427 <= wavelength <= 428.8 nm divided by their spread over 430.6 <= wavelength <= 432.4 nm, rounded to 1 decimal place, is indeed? 0.3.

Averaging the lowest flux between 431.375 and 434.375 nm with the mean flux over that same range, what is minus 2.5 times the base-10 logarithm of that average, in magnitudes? -2.82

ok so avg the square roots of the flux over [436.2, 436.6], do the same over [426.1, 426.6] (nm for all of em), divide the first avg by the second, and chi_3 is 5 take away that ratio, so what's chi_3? 3.99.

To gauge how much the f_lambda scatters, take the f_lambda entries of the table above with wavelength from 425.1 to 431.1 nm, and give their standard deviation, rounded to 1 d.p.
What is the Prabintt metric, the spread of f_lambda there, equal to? 2.0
